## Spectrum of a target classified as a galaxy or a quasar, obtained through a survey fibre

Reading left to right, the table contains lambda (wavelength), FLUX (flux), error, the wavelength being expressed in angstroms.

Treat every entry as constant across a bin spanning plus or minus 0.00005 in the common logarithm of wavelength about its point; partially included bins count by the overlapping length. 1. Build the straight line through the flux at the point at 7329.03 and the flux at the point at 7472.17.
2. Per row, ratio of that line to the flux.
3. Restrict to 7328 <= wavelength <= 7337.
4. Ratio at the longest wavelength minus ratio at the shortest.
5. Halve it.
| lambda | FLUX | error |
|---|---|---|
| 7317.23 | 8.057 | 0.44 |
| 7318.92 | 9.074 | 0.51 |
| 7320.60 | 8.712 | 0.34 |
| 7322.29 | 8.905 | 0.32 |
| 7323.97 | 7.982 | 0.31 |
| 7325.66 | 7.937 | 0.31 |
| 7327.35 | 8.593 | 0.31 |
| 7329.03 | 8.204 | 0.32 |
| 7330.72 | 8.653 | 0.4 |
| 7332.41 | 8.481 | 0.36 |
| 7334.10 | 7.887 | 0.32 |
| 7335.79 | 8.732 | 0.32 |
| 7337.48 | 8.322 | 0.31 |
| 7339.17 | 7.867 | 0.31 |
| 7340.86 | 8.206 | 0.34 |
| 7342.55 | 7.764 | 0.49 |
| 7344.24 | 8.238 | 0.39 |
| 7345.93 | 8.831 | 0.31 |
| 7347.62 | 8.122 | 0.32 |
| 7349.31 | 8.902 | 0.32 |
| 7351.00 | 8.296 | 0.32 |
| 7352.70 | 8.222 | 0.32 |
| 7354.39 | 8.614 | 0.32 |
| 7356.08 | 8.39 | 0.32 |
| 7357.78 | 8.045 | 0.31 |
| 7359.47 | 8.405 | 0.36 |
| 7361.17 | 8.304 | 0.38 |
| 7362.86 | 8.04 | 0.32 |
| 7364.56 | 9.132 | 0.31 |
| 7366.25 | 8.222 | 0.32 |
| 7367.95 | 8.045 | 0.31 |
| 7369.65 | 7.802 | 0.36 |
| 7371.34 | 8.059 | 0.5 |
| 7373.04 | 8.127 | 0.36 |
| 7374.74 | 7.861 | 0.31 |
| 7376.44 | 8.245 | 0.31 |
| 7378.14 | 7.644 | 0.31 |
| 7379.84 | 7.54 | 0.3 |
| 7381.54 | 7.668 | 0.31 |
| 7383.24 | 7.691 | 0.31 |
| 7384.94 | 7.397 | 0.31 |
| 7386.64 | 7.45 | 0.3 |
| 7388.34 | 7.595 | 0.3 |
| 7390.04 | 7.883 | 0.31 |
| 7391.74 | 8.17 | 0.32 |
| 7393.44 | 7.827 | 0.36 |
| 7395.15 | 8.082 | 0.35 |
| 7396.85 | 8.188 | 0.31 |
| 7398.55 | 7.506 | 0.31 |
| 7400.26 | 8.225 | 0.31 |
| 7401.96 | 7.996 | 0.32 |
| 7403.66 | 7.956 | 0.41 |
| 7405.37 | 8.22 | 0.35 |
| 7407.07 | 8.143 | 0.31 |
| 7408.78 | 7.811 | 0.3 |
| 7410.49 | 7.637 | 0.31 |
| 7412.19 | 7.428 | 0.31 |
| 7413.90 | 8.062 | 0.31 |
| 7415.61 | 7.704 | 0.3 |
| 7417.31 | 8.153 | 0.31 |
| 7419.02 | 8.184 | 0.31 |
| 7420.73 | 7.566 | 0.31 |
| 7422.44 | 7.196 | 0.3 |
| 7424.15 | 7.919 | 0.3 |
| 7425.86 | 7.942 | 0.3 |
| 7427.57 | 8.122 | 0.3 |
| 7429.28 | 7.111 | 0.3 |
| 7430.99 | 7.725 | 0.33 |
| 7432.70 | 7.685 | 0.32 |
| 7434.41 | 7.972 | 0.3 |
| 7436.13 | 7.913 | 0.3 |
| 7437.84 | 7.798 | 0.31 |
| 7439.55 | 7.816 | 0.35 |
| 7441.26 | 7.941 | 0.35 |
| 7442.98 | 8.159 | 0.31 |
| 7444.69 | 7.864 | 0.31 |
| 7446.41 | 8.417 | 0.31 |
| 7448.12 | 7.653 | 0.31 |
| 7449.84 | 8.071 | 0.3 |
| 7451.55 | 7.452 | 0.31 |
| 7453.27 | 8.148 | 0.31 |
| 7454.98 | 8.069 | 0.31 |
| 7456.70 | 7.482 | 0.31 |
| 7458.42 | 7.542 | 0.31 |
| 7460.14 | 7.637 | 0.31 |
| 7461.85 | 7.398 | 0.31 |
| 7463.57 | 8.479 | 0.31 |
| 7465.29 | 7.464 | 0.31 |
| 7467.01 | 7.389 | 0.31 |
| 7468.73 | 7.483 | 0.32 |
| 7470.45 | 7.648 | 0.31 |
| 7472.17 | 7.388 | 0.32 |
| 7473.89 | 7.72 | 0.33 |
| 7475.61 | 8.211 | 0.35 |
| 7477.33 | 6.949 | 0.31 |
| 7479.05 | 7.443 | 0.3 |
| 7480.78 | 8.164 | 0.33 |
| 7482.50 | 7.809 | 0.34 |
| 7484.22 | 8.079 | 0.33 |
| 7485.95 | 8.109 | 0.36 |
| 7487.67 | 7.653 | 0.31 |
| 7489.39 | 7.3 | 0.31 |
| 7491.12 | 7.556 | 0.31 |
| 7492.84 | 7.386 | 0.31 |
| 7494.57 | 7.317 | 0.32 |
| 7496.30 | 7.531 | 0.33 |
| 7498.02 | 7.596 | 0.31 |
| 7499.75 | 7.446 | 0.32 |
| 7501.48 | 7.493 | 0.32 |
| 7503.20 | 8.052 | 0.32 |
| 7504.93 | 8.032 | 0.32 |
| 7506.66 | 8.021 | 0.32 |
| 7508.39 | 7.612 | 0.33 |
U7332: -0.032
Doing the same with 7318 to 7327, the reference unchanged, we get 0.063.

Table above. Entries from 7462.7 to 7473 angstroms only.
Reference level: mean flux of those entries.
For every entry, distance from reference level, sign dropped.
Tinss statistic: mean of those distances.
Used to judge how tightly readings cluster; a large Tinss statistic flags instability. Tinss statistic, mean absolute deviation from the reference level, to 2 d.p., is 0.28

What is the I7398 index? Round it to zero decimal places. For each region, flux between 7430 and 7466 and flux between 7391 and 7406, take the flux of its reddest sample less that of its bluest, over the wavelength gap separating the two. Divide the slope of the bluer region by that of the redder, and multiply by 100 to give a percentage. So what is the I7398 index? -48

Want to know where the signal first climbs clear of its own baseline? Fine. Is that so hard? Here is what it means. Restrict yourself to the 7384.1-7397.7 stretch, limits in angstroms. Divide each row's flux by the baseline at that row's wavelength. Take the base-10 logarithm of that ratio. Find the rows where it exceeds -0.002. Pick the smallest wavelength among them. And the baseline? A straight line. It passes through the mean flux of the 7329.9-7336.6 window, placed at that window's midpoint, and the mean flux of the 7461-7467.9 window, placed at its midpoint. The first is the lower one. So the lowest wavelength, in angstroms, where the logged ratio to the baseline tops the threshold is 7391.74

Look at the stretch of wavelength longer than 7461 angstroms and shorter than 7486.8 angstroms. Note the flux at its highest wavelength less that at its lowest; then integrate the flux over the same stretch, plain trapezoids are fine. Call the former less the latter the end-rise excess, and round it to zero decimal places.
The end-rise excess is -198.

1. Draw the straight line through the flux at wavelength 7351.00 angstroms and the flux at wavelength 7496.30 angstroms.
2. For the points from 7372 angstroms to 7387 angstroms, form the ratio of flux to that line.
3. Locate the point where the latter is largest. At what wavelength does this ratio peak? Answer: 7376.44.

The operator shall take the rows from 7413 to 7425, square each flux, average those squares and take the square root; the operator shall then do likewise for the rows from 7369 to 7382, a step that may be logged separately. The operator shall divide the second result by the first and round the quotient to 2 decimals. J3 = 1.00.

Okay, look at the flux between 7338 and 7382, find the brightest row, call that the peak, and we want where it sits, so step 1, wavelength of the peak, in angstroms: 7364.56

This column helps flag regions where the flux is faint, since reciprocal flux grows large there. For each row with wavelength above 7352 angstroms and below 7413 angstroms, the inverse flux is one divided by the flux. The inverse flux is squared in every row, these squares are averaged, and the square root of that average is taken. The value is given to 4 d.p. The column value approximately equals 0.1256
